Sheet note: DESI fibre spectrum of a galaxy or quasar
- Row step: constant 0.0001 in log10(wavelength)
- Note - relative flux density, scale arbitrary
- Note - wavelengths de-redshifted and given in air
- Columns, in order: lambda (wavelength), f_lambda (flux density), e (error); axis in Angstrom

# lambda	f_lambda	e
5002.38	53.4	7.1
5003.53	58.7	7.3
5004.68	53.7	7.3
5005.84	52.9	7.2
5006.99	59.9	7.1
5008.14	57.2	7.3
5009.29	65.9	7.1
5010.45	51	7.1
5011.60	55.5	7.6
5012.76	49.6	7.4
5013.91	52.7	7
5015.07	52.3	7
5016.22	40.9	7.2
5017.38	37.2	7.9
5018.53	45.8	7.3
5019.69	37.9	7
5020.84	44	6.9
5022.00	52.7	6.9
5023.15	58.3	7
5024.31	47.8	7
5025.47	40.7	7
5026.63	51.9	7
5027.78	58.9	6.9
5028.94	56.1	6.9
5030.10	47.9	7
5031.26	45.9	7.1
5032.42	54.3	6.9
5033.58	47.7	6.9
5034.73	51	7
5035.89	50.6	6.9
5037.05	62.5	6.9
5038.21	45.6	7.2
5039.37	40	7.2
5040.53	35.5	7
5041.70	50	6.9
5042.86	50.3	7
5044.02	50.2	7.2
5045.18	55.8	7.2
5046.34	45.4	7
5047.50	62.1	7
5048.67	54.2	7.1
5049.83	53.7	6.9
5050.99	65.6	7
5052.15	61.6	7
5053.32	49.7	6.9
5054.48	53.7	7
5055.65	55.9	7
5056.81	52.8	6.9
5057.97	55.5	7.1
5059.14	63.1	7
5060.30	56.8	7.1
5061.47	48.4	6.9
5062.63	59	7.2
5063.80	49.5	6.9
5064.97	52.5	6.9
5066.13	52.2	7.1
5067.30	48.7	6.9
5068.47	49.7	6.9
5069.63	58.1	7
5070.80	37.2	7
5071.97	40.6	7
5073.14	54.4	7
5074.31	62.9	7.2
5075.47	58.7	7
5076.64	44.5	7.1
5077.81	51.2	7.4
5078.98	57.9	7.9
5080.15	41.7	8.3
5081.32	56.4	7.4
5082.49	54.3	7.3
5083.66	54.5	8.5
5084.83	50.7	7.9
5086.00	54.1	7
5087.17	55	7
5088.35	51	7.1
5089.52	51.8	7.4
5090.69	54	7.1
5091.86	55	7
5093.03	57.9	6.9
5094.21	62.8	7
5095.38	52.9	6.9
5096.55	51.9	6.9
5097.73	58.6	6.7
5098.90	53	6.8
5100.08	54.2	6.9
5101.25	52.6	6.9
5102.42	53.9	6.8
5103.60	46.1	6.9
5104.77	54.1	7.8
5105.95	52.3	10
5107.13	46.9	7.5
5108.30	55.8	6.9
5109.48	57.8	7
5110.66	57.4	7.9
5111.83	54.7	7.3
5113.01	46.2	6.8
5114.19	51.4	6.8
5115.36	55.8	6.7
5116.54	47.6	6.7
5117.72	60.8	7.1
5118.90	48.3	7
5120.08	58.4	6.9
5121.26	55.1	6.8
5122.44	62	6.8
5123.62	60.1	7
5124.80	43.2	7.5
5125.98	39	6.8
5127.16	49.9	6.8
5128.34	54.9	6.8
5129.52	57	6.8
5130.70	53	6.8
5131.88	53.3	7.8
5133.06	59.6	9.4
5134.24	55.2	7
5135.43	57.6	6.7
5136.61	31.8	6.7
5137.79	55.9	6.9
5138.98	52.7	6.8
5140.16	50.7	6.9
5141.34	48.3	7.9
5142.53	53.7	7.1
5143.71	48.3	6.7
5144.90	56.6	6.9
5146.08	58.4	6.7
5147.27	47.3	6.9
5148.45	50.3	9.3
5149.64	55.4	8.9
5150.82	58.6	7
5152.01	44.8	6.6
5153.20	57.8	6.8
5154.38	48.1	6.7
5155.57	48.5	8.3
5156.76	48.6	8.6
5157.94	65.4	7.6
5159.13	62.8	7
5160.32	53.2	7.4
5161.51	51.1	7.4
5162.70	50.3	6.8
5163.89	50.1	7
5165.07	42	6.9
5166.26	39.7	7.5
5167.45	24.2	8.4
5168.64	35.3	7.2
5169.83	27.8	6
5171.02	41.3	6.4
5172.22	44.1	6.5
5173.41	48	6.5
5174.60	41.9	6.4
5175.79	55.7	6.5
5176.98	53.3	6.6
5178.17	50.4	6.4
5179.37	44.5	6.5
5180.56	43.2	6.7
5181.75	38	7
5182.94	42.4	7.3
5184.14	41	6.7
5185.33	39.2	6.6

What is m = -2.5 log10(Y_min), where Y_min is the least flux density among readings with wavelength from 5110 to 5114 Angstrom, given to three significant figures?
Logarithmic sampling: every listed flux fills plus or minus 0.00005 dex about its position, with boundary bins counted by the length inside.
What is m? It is -4.16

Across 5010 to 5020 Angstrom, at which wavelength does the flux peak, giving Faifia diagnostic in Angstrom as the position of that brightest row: 5011.60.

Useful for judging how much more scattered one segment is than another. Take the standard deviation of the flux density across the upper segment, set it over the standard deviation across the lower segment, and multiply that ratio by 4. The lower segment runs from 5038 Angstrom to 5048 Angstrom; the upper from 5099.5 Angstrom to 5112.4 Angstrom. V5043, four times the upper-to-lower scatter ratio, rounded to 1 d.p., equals 1.9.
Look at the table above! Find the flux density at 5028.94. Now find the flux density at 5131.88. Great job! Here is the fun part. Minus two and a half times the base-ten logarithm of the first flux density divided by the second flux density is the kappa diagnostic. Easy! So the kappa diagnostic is -0.06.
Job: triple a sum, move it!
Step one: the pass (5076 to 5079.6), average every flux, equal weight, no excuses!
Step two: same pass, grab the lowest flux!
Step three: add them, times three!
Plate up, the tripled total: 287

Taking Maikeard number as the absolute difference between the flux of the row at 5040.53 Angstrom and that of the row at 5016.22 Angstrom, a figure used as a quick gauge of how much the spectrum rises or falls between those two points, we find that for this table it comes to 5.4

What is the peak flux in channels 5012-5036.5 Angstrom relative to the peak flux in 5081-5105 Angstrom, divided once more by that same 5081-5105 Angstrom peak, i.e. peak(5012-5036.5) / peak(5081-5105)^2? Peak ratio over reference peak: 0.0149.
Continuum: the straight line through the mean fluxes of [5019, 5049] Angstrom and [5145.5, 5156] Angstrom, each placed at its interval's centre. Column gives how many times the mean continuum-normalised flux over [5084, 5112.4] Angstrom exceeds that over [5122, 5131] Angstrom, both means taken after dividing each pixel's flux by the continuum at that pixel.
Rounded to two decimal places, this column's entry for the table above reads 1.04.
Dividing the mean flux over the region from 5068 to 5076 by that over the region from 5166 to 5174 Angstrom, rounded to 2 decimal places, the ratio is 1.39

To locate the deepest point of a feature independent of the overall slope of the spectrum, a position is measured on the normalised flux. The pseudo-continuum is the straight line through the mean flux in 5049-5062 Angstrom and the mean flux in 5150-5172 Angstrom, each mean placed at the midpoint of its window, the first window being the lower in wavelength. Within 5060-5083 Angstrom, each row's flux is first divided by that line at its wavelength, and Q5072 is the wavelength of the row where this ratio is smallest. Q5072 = 5070.80 Angstrom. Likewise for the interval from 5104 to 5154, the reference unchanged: 5136.61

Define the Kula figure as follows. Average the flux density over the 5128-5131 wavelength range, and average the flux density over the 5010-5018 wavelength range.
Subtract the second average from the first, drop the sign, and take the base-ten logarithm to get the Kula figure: 0.8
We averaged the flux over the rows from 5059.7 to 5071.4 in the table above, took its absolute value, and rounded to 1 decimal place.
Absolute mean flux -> 51.2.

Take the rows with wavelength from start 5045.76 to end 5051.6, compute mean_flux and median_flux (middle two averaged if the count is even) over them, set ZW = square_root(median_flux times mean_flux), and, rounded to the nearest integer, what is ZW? 55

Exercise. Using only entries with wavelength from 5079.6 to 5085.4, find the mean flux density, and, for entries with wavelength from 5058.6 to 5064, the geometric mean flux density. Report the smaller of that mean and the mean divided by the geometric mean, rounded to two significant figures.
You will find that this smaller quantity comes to 0.94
